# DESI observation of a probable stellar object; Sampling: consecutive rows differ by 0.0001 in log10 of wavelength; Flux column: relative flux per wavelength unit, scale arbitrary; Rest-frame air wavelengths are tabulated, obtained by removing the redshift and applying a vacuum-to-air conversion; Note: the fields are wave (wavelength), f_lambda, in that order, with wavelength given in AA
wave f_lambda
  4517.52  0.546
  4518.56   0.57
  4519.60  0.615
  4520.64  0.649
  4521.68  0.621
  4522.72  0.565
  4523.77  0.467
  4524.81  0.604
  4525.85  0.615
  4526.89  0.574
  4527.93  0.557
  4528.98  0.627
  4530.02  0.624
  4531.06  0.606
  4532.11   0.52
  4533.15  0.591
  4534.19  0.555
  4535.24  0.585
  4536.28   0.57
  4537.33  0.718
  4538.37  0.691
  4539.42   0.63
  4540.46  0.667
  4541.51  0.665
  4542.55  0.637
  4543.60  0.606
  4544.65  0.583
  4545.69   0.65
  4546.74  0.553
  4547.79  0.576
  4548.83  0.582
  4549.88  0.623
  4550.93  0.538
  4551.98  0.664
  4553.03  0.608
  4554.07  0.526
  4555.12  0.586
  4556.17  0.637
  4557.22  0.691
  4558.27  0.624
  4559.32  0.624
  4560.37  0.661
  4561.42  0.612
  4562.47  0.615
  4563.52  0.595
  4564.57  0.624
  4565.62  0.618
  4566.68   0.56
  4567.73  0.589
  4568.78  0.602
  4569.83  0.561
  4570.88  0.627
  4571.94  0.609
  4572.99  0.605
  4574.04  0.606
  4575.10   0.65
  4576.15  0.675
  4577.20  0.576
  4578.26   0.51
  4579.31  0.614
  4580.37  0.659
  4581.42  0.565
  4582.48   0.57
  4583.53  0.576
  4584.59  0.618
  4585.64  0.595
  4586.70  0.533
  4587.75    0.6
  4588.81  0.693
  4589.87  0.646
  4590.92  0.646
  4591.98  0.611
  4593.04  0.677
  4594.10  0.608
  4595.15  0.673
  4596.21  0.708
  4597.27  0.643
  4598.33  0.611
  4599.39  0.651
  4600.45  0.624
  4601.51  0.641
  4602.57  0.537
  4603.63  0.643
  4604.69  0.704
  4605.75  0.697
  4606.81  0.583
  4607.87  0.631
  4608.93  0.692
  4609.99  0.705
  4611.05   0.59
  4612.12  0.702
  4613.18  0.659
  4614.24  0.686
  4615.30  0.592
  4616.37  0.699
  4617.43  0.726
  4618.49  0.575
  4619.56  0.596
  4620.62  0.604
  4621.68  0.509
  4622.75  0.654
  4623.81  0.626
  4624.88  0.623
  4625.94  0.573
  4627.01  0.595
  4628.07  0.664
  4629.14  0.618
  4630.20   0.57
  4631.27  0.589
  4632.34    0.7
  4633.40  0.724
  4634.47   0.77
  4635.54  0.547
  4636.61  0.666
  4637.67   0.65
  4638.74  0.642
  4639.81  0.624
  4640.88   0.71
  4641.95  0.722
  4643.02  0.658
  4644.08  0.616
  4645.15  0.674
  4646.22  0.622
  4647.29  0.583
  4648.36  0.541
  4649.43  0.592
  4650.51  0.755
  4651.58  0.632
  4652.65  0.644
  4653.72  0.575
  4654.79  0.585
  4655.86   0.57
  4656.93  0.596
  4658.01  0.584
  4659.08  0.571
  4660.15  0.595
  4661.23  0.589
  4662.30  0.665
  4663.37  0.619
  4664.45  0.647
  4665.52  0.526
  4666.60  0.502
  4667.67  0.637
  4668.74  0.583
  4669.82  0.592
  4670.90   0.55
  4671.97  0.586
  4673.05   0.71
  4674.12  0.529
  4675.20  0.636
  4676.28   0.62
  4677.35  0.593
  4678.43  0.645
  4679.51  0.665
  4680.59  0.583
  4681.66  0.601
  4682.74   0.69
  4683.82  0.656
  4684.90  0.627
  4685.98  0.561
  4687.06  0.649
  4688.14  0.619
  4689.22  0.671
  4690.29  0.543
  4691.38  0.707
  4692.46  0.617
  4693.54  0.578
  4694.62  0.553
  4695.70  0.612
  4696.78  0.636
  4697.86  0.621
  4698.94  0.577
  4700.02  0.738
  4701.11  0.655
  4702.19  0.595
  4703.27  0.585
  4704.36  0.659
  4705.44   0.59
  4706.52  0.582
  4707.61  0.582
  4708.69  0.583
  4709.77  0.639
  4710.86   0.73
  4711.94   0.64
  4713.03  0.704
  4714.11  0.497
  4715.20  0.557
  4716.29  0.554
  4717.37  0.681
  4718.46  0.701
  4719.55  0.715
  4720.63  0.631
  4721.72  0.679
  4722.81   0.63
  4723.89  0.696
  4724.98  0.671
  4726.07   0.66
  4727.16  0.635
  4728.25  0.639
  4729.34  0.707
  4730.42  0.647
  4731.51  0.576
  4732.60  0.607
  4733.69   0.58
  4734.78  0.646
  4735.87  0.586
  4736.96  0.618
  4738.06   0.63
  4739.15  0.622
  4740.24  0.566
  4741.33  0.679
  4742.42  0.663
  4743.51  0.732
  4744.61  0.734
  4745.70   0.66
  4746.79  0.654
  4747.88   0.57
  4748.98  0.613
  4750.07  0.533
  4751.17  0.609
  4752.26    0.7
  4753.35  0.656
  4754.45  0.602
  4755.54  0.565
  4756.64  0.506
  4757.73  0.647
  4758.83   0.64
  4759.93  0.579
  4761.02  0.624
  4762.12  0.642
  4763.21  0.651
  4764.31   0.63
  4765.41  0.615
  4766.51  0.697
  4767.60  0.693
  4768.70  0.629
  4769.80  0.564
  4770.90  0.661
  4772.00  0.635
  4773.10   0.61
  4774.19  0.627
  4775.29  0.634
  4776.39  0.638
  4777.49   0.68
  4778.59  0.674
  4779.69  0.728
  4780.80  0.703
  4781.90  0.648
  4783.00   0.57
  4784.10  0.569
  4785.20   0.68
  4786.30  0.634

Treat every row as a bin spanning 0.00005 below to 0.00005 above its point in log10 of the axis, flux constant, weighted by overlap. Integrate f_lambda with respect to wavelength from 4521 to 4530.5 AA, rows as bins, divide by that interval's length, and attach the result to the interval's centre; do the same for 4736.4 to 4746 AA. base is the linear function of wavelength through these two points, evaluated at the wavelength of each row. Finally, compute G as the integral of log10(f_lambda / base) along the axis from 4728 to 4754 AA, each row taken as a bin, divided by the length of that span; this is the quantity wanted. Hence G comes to -0.016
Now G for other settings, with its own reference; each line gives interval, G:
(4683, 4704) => -0.013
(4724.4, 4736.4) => -0.014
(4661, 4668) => -0.026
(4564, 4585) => -0.001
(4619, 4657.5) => 0.003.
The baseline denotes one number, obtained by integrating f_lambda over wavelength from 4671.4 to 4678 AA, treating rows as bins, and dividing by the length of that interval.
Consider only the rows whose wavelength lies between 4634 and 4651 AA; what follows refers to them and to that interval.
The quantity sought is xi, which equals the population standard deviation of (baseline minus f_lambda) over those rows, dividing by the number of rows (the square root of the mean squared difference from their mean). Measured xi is 0.065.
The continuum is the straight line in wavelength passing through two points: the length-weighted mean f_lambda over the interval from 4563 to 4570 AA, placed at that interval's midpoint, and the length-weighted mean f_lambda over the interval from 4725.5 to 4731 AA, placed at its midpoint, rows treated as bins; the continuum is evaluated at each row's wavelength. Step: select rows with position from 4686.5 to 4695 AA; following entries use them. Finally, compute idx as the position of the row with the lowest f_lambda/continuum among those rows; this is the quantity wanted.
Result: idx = 4690.29 AA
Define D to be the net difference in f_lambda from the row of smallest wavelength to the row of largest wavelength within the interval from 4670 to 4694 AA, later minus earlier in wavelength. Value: 0.03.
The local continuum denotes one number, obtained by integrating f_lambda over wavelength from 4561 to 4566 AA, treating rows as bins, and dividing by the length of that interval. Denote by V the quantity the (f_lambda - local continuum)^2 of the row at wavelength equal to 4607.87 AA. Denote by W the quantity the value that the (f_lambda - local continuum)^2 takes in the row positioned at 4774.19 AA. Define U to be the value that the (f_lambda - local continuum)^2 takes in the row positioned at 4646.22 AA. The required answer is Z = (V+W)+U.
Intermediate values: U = 0.0001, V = 0.000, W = 0.000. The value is 0.001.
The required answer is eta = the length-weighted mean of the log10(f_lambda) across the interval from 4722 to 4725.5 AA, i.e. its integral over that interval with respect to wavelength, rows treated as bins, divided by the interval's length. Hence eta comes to -0.18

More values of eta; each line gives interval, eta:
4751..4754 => -0.18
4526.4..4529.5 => -0.23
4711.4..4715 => -0.22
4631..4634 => -0.17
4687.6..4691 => -0.21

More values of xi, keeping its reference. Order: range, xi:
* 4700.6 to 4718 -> 0.059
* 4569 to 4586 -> 0.040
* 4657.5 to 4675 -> 0.052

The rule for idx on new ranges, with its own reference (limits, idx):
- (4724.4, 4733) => 4731.51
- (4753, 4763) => 4756.64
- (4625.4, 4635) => 4630.20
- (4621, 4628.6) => 4621.68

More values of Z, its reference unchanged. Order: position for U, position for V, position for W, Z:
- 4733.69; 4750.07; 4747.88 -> 0.009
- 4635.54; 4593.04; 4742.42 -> 0.011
